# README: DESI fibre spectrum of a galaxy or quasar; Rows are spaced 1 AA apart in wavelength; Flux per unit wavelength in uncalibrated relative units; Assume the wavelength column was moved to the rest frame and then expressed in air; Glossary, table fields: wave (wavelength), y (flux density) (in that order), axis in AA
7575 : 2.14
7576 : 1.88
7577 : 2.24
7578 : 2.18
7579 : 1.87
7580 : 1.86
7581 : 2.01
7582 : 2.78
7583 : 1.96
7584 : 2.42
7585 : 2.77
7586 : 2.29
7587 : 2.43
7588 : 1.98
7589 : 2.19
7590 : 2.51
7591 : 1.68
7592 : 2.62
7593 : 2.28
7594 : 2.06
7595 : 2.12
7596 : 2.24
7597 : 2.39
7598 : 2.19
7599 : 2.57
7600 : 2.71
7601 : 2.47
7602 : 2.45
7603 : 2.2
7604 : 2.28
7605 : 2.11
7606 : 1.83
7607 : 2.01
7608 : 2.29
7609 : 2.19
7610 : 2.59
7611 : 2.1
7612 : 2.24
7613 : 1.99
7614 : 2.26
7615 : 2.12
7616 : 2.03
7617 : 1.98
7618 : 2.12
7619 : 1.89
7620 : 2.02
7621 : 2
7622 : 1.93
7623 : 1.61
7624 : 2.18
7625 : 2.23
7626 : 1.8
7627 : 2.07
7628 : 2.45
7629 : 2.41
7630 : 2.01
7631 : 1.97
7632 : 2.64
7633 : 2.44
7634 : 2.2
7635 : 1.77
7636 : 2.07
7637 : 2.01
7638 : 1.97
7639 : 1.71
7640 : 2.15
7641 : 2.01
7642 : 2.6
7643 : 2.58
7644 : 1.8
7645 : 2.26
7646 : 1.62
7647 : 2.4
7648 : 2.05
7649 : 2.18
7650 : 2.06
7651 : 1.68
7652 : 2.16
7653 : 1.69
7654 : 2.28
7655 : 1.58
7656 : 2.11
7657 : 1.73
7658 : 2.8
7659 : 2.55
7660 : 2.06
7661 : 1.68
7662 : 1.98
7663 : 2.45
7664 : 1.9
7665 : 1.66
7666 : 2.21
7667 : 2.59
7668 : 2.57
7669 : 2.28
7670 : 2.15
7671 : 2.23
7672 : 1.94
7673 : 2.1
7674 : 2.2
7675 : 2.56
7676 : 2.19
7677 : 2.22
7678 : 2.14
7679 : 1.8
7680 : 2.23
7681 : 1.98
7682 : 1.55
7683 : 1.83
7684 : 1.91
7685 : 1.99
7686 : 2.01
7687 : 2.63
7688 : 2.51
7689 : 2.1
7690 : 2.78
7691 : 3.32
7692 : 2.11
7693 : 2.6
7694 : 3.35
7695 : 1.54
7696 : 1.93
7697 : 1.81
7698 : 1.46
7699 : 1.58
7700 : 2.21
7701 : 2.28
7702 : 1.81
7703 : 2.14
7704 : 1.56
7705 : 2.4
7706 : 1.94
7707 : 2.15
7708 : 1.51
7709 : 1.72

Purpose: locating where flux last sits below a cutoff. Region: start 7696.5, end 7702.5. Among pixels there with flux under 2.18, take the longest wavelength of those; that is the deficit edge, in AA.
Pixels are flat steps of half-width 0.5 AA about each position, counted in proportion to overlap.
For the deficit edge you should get 7702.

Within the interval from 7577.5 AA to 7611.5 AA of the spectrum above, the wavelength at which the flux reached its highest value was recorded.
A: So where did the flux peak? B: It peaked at 7582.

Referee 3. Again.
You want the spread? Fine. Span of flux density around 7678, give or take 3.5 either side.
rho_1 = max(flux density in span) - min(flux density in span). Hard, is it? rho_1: 0.76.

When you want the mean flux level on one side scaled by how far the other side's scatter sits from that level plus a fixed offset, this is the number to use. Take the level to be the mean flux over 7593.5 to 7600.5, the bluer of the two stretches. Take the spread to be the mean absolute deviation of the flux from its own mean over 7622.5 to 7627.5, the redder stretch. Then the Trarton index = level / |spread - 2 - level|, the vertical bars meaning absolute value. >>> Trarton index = 0.566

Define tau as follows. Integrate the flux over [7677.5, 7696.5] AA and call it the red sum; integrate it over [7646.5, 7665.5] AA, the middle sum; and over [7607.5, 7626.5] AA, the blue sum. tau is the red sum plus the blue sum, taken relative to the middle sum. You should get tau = 2.10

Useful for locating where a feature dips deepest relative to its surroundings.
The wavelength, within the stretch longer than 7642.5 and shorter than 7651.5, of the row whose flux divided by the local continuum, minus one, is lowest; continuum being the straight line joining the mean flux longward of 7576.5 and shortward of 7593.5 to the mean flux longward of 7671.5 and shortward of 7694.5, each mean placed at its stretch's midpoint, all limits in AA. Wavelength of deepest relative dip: 7646 AA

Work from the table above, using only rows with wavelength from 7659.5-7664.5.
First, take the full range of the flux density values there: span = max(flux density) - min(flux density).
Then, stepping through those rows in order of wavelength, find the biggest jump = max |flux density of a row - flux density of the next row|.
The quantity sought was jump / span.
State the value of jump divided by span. 0.71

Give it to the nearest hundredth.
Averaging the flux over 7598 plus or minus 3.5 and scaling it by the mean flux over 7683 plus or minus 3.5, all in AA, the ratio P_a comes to 1.24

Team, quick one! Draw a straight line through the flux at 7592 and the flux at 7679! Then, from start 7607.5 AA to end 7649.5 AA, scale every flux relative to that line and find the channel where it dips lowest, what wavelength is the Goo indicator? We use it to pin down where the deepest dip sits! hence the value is 7623 AA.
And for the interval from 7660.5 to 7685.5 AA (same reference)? 7661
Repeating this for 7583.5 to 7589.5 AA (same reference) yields 7588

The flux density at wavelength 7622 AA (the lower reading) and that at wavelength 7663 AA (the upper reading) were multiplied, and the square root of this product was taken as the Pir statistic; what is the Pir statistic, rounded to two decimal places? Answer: 2.17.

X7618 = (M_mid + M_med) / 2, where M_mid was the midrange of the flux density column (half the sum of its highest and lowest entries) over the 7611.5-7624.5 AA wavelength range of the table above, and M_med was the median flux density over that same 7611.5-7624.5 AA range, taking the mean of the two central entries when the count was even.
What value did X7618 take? 1.98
